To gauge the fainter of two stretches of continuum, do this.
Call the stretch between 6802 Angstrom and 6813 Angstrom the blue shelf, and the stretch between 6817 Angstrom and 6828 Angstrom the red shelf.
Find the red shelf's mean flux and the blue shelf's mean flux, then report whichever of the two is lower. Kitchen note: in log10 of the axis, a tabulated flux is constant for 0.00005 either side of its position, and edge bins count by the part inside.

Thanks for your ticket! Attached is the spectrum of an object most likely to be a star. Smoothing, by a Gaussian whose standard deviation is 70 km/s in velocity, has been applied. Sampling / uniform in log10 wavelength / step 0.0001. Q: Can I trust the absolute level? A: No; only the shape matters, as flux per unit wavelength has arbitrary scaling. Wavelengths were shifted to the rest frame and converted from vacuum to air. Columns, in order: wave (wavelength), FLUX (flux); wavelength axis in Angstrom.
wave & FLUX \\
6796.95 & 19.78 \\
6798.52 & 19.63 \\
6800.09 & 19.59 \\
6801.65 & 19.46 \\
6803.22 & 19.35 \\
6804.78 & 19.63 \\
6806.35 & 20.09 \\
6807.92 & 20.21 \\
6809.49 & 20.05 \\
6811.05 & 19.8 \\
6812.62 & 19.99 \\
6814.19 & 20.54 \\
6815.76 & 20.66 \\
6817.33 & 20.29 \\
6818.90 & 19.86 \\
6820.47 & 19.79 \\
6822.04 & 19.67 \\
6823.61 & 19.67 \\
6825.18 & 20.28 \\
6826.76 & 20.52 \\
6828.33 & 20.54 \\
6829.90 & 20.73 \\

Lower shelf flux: 19.9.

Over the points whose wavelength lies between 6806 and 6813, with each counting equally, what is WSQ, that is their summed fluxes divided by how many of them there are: 20.0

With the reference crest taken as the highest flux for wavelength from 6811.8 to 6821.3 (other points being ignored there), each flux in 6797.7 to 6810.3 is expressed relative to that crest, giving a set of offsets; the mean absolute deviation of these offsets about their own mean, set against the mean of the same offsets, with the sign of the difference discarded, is 1.18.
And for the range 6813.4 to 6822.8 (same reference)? 0.89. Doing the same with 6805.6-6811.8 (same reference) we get 0.74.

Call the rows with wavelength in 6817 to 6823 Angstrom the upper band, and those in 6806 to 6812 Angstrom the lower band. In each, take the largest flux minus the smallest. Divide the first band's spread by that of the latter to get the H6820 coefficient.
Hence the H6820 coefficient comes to 1.5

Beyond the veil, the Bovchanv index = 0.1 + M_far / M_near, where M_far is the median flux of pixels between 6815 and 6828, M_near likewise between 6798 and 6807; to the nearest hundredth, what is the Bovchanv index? 1.12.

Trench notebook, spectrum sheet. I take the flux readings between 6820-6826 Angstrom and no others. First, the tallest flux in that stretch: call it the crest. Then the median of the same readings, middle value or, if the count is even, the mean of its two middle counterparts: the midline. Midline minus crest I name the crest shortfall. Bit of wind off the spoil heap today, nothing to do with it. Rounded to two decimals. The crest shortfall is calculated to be -0.55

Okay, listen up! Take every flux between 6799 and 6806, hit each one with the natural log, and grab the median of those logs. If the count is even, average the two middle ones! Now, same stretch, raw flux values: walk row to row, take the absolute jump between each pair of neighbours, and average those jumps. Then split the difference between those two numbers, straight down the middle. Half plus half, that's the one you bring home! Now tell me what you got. 1.57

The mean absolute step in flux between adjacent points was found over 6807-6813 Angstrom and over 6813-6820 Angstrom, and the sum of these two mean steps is 0.51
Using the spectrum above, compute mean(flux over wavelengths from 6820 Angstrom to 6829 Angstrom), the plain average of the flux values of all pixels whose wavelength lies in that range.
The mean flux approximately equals 20.1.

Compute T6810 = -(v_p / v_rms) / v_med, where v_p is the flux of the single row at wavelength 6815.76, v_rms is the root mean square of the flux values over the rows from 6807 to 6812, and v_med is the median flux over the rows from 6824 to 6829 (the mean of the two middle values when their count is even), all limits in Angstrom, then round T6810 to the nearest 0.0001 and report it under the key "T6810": -0.0503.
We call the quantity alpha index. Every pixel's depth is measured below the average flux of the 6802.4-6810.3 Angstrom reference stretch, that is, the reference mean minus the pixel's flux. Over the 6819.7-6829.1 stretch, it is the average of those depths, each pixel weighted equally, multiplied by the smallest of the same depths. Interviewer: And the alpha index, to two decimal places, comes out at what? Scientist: 0.14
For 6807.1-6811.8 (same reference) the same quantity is 0.05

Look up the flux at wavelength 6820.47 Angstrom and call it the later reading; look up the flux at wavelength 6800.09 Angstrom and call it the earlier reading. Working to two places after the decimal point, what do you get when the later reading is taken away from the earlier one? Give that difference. -0.20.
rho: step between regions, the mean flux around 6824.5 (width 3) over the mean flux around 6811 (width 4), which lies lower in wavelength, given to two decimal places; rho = 1.00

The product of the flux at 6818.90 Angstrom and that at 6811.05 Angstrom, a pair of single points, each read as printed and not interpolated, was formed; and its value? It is 393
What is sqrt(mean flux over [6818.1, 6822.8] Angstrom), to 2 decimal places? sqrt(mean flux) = 4.45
